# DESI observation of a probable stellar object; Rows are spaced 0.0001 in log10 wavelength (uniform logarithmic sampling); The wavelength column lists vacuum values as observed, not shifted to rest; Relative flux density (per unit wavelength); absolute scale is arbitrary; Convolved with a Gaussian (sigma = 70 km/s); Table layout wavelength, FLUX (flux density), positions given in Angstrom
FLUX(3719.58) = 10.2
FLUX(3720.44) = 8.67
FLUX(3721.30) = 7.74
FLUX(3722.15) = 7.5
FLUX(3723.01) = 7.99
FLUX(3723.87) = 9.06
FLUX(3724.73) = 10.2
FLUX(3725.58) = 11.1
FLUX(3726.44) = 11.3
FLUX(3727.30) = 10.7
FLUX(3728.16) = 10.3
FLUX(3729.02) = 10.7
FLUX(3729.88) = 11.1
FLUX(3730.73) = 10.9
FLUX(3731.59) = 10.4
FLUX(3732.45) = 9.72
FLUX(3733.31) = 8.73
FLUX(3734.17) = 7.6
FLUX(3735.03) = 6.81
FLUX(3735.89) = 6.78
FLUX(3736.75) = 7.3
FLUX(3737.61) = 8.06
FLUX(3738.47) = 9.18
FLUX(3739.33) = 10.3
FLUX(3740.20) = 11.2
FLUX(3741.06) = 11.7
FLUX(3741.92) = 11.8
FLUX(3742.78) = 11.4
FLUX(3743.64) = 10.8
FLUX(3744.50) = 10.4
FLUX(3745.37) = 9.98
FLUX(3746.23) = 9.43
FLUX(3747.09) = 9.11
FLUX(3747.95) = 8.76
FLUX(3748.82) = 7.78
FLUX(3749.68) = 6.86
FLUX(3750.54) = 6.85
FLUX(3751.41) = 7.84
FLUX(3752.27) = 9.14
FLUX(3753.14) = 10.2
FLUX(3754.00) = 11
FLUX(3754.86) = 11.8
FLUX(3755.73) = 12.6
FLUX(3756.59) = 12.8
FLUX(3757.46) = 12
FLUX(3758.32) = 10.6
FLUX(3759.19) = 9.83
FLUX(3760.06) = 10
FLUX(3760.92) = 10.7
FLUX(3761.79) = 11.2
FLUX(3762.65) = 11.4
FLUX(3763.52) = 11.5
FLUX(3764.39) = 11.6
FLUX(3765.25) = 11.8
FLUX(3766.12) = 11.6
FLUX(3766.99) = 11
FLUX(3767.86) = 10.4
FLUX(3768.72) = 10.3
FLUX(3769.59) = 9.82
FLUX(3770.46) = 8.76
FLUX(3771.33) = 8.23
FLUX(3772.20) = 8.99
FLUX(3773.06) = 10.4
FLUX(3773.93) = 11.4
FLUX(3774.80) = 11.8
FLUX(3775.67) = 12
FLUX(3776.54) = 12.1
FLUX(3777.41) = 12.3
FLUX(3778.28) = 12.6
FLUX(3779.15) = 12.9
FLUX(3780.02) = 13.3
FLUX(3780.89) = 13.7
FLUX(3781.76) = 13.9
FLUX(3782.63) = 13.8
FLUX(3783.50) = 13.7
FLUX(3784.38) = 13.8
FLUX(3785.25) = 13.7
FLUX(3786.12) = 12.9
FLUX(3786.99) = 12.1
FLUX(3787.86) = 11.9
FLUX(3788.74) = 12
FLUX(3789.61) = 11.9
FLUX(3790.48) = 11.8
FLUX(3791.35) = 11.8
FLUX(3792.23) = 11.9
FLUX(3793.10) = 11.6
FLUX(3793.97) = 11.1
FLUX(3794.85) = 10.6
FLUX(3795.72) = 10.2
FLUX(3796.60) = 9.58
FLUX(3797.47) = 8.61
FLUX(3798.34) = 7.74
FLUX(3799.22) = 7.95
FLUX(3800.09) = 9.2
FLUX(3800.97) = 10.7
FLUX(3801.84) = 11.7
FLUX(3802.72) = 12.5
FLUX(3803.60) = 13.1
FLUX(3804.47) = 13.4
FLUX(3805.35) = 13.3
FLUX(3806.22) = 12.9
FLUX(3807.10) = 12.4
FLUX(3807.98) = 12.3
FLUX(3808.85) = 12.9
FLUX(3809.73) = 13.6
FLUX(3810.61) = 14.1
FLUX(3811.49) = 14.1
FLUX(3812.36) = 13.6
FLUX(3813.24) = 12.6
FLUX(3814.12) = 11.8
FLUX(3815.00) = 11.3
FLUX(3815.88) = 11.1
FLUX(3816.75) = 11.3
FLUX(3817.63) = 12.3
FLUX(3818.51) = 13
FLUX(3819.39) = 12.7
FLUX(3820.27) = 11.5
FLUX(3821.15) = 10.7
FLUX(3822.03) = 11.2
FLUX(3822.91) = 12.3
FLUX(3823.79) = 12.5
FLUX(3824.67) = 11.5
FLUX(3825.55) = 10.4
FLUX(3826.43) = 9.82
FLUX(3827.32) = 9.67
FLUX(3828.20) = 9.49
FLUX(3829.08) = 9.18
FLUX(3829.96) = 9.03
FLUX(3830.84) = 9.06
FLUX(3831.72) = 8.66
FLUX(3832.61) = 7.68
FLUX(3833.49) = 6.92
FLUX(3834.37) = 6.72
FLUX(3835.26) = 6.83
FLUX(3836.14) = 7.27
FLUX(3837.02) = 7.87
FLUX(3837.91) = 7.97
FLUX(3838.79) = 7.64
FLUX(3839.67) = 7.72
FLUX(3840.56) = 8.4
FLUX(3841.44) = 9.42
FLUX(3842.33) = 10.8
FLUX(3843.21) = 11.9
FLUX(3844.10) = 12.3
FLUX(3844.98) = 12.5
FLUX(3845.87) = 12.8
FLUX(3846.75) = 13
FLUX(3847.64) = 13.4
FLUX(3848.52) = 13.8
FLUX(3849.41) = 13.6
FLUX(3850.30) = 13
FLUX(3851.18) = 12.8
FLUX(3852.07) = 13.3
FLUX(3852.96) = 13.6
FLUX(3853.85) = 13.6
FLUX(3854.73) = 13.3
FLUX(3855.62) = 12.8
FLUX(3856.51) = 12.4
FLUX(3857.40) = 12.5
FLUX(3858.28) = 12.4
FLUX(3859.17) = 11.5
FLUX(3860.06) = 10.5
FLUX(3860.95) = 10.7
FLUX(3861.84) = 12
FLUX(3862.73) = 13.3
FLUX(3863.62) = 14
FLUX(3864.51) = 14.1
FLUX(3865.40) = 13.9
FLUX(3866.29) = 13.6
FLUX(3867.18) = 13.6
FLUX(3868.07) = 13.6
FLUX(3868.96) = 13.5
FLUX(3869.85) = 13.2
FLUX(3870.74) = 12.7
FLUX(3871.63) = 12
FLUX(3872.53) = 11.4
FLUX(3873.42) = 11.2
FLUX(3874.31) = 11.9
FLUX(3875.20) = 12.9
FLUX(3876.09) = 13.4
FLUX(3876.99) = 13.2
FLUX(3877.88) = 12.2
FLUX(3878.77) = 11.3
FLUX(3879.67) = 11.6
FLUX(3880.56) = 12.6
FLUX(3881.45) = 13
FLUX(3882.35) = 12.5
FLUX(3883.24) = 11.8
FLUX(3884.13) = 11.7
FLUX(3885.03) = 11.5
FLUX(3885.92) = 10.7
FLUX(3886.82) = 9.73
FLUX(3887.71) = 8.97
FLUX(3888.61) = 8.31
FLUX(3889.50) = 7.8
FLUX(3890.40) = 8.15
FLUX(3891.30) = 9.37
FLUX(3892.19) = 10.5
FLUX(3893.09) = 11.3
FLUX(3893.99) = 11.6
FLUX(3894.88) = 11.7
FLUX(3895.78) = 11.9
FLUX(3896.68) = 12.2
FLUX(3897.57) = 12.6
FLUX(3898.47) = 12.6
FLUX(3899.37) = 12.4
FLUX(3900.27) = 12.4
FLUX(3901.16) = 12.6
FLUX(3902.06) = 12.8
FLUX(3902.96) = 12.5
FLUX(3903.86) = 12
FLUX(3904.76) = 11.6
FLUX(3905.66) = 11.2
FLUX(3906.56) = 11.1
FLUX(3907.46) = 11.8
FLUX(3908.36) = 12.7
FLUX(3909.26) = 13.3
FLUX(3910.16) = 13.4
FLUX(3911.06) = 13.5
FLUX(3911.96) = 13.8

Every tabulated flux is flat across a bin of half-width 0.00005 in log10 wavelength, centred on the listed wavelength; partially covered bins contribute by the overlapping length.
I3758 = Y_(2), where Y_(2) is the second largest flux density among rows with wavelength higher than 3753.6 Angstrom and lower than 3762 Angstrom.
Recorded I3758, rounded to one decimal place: 12.6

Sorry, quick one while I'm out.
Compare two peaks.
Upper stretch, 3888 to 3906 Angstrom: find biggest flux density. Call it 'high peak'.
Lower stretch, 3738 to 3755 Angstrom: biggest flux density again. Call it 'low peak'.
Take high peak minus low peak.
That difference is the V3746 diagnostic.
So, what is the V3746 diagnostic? 1.0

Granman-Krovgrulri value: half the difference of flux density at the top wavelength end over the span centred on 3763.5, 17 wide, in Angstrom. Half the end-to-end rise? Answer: -2.2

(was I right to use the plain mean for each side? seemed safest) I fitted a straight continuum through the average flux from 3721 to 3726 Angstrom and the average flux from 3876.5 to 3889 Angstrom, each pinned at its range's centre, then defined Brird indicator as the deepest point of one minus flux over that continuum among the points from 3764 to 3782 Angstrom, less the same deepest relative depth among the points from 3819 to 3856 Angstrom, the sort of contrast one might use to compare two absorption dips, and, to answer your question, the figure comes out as -0.22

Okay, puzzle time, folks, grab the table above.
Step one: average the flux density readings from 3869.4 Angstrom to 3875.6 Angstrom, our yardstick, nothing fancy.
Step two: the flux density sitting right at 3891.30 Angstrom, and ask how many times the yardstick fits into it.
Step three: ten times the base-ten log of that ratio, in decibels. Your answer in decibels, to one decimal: -1.1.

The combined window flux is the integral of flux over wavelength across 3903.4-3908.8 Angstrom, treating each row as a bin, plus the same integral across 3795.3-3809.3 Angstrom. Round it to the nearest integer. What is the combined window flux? 220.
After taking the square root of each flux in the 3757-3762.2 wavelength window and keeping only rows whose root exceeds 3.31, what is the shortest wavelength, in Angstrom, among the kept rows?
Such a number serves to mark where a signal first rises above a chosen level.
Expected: 3757.46 Angstrom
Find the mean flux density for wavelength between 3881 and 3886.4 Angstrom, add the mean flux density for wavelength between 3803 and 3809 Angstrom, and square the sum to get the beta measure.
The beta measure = 613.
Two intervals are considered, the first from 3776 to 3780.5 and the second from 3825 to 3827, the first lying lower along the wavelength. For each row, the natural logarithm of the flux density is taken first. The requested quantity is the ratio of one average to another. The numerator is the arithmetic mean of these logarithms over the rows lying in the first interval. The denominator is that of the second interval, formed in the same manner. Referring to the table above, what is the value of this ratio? 1.10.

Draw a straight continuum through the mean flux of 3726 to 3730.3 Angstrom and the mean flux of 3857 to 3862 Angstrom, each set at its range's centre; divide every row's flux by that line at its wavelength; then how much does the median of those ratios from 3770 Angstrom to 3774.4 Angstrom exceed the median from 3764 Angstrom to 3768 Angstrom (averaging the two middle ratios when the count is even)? -0.24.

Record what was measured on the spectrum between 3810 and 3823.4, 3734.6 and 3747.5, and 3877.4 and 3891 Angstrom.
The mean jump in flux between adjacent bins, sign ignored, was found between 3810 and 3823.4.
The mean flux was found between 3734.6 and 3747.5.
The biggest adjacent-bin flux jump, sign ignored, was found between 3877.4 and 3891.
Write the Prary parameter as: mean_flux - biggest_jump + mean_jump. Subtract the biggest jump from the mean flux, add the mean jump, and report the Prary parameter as 9.2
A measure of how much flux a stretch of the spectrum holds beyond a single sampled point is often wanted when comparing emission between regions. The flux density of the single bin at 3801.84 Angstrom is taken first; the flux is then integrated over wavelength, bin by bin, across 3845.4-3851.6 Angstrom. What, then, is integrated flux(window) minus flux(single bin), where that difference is 70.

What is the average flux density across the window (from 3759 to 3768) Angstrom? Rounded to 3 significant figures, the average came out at 11.0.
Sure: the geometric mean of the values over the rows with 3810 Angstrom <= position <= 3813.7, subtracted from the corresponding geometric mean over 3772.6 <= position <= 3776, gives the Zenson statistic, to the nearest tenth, -2.2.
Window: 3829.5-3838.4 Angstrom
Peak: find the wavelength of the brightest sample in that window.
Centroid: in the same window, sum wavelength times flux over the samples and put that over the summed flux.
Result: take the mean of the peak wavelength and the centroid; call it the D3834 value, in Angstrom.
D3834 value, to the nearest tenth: 3832.3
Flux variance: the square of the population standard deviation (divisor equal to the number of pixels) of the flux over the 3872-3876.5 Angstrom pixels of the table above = 0.73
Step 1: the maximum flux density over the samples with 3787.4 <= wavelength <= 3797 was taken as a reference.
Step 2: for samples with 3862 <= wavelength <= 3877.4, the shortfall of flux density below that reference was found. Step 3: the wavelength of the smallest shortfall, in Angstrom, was 3864.51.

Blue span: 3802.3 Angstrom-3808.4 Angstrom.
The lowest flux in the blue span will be 12.3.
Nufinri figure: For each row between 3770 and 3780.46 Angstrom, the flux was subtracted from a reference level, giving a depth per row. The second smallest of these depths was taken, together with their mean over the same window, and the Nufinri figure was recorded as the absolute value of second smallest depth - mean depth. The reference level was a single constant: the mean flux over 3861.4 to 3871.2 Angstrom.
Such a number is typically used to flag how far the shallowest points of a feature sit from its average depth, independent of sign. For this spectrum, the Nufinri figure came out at 1.7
